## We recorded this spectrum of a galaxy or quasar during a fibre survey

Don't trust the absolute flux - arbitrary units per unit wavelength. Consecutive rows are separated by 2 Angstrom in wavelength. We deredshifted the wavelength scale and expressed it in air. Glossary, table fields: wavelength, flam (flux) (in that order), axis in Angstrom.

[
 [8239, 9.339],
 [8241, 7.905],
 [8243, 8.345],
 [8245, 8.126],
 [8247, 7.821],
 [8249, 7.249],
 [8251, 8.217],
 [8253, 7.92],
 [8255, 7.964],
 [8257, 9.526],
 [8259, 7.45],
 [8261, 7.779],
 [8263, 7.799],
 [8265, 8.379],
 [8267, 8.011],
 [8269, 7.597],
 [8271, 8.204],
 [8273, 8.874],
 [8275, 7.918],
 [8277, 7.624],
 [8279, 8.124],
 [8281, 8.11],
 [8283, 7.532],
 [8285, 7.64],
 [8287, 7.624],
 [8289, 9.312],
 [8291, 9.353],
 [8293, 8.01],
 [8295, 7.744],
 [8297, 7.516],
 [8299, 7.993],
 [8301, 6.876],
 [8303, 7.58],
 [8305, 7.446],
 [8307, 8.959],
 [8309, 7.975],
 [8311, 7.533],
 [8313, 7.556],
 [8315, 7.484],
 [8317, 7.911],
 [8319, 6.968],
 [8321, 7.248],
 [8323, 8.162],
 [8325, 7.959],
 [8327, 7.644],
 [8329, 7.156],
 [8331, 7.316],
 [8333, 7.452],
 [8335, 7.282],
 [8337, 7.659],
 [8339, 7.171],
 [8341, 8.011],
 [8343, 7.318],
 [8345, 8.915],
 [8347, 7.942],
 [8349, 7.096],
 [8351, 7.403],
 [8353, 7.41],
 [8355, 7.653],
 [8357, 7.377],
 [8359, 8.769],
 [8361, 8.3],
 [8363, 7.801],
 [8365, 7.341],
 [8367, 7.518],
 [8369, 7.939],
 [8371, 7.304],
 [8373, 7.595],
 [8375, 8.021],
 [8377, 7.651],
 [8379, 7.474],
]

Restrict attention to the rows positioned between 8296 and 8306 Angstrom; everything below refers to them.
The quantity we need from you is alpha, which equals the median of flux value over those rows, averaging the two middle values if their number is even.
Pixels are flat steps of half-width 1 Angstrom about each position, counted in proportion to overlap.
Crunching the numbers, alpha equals 7.52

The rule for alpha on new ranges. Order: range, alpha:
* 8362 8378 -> 7.62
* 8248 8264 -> 7.86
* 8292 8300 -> 7.87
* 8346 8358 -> 7.41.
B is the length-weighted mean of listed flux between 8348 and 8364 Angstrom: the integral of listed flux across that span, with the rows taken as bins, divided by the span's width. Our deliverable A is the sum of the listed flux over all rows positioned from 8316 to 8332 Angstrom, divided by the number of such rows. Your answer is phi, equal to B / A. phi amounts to 1.02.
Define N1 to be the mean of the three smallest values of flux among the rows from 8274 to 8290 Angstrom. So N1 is 7.59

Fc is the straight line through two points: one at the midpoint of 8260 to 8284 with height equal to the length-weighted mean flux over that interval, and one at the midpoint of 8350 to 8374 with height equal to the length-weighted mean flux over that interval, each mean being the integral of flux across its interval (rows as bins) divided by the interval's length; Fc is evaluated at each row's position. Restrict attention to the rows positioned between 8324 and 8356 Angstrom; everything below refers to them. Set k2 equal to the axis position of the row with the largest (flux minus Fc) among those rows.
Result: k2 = 8345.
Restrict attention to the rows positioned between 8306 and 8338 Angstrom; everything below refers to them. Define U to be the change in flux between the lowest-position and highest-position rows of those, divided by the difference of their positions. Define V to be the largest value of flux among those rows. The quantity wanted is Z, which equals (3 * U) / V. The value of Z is -0.015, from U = -0.043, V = 8.959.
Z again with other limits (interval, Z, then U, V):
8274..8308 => 0.010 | 0.033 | 9.353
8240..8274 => 0.010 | 0.030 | 9.526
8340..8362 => 0.005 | 0.014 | 8.915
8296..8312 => 0.000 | 0.001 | 8.959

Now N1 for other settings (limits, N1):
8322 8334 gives 7.31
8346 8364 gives 7.29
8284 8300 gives 7.59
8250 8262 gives 7.72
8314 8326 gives 7.23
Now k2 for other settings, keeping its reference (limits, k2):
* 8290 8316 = 8291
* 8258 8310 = 8291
